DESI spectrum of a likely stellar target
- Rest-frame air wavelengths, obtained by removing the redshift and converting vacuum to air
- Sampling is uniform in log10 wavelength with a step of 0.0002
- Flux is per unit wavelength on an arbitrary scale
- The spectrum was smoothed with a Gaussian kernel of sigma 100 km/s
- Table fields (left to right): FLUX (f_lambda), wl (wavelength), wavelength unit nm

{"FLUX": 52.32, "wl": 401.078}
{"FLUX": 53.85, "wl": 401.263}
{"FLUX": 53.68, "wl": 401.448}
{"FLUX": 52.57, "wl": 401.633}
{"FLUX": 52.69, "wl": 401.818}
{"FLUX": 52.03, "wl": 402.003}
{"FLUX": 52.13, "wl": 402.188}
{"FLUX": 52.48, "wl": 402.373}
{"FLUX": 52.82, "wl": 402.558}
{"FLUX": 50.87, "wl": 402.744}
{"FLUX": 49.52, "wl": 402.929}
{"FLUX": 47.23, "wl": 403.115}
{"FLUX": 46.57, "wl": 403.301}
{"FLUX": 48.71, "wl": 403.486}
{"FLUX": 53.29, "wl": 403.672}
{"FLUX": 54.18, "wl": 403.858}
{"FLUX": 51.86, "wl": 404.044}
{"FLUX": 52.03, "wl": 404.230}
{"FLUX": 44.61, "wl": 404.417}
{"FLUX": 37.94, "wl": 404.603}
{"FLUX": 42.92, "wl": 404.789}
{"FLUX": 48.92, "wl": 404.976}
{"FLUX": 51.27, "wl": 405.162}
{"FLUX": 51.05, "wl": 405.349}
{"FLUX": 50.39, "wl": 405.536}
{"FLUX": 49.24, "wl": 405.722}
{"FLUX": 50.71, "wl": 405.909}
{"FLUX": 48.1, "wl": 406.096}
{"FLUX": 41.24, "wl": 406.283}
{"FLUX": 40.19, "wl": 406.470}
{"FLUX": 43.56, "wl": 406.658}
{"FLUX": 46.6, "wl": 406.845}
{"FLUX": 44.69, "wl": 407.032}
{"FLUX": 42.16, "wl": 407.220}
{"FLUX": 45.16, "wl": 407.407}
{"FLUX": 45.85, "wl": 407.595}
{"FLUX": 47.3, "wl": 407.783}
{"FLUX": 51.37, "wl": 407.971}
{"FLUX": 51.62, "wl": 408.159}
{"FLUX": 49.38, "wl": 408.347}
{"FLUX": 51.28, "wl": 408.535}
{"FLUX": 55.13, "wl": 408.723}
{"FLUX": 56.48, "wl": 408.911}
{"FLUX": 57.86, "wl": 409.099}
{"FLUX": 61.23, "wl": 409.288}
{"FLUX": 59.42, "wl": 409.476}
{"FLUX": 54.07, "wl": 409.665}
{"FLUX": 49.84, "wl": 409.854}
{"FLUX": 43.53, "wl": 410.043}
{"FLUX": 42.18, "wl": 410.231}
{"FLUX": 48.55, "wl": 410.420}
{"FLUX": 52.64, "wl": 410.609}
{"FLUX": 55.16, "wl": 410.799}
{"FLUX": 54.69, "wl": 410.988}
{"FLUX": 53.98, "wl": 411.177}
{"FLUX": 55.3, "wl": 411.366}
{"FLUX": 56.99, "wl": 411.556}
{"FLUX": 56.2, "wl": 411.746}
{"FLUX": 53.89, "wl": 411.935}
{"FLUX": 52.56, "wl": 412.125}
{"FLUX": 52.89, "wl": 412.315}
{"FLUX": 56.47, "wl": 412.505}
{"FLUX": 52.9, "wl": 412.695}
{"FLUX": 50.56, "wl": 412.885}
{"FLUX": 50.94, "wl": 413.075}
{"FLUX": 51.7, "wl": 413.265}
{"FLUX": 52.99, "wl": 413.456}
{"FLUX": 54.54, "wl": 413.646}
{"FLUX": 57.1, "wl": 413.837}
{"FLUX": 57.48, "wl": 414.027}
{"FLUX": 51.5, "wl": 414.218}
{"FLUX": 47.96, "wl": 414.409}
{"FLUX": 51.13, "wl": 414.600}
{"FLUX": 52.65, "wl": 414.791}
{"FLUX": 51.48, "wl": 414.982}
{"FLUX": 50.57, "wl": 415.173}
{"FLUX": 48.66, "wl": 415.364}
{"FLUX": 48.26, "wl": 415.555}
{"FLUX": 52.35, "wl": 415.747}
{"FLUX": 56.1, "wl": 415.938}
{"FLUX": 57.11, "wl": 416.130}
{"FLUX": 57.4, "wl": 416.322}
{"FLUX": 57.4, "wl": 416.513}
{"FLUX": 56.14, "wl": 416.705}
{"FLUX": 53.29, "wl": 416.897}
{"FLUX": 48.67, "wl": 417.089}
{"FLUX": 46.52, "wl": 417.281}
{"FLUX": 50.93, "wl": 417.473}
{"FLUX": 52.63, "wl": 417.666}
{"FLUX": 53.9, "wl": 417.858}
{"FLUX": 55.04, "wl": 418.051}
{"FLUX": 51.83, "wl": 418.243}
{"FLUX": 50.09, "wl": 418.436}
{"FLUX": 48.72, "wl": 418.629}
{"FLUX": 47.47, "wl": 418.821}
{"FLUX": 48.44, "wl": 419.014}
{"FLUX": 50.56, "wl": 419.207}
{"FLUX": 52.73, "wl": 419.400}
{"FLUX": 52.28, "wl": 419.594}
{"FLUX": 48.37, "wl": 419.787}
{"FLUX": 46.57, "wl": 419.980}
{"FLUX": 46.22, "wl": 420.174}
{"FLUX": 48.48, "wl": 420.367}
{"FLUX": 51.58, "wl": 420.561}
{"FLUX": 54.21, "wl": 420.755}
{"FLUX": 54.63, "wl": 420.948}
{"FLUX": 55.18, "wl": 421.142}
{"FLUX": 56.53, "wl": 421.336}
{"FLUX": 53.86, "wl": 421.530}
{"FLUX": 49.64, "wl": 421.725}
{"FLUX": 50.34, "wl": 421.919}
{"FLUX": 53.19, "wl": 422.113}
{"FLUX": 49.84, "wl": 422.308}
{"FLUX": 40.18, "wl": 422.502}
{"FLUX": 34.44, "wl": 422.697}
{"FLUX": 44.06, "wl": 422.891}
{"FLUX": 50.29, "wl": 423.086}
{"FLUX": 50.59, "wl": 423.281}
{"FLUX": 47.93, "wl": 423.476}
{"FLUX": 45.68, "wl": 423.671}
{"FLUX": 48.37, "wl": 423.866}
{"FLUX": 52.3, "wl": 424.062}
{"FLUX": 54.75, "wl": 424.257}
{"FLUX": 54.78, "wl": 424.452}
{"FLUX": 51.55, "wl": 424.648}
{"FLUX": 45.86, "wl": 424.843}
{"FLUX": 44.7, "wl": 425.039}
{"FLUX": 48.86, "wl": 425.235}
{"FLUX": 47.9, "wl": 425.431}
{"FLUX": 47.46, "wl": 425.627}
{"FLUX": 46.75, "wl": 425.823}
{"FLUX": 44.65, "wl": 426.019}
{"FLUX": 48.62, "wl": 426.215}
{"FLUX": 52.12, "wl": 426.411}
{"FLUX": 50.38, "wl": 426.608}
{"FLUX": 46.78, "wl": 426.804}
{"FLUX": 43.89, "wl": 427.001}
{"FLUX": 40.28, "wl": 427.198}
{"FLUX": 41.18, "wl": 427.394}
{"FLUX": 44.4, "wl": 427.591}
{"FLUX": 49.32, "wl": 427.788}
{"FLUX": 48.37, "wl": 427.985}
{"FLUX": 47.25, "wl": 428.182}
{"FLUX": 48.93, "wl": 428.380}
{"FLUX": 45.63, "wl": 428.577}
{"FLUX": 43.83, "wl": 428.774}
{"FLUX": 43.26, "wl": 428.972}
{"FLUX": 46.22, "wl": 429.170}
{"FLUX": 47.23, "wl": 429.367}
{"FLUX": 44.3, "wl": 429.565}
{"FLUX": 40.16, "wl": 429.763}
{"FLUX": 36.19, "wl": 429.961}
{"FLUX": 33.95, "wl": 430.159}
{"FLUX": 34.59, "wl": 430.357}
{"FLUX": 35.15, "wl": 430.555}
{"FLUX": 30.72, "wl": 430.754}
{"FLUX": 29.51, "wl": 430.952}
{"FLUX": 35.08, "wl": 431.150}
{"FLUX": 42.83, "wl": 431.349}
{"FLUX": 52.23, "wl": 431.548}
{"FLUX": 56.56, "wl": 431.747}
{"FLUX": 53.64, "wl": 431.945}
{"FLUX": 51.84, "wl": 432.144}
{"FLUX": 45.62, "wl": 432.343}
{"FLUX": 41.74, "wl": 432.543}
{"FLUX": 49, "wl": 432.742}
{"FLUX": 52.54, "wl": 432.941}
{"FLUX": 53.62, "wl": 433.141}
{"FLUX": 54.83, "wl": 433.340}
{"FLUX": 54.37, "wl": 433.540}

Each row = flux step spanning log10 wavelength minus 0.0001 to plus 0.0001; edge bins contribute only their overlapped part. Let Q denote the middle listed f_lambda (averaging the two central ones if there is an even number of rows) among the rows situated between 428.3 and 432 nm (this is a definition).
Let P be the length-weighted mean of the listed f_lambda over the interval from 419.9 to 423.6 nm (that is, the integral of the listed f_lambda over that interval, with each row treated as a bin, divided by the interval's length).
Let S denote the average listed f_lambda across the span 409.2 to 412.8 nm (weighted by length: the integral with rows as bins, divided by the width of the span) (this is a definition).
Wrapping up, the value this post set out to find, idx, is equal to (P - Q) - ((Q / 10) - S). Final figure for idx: 55.0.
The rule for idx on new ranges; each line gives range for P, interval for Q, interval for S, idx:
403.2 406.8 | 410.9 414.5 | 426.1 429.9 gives 34.2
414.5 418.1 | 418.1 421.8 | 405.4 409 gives 44.9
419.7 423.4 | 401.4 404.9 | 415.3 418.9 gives 44.4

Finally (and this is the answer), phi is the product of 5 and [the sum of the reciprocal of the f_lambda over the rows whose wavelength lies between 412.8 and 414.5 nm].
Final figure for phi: 0.86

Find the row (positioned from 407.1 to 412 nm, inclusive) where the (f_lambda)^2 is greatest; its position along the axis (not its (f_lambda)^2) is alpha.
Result 409.288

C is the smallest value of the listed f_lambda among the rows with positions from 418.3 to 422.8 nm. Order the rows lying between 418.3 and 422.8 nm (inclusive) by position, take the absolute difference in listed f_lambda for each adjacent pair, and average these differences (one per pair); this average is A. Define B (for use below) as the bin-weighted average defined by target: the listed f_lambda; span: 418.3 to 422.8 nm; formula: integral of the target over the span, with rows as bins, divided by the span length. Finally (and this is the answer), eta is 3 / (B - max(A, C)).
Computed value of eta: 0.20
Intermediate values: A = 2.4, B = 49.7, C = 34.44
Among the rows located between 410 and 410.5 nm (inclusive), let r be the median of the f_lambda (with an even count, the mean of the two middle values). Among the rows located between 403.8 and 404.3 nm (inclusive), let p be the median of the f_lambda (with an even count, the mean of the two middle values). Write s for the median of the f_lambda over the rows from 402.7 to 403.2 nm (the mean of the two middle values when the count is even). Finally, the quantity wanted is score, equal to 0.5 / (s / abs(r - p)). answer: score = 0.09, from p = 52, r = 44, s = 49.5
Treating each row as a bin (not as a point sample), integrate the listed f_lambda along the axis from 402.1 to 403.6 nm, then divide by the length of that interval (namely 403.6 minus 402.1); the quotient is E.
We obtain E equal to 50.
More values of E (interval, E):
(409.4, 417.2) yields 53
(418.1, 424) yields 49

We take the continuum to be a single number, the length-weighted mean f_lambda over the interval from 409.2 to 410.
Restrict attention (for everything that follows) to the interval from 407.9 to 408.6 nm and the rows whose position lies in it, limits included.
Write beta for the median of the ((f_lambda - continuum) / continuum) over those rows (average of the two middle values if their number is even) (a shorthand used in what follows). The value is -0.07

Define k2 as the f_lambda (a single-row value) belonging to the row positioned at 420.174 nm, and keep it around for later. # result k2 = 46.22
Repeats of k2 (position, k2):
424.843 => 45.86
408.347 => 49.38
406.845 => 46.6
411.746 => 56.2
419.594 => 52.28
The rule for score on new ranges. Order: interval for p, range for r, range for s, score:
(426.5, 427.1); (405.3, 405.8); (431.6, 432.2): 0.03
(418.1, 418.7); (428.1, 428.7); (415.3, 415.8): 0.03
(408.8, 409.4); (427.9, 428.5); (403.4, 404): 0.09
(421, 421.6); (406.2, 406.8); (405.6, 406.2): 0.14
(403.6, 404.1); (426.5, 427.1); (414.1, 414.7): 0.06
